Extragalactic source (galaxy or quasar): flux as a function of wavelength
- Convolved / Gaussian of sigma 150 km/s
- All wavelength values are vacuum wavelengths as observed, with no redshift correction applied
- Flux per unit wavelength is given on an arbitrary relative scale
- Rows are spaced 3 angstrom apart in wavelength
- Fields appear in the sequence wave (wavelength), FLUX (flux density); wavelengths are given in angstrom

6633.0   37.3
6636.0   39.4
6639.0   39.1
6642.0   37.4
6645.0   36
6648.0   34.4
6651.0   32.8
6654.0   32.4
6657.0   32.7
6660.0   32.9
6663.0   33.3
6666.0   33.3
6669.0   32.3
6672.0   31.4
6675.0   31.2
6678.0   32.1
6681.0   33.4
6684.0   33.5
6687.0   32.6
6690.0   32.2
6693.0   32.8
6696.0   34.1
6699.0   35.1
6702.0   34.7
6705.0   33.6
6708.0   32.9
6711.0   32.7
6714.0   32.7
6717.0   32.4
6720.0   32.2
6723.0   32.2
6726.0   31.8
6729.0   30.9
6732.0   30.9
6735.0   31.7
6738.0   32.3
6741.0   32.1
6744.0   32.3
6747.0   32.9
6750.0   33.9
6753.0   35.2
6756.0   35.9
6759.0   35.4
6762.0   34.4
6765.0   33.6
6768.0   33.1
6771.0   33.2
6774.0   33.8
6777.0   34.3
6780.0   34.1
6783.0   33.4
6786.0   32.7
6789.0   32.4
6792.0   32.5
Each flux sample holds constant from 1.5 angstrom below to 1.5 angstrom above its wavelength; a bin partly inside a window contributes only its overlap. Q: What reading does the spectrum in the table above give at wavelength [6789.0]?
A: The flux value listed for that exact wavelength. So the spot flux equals 32.4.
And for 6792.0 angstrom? 32.5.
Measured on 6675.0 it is 31.2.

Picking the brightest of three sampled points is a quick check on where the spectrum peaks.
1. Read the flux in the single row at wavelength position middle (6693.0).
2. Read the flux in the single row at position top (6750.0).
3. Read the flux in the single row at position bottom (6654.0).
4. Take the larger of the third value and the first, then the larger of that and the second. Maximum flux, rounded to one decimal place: 33.9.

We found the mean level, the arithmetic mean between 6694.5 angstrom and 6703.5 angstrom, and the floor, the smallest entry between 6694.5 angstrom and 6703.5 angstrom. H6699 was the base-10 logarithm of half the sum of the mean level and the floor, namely 1.54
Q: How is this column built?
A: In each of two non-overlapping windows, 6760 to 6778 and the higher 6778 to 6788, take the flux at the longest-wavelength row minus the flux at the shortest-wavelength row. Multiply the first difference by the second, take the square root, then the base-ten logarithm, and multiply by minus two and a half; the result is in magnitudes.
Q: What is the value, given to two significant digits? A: 1.1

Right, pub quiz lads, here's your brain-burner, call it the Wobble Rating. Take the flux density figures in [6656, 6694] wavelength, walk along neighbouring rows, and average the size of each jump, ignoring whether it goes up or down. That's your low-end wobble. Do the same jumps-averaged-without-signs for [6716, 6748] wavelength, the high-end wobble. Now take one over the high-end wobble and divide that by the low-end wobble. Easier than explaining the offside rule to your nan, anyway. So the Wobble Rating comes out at 4.5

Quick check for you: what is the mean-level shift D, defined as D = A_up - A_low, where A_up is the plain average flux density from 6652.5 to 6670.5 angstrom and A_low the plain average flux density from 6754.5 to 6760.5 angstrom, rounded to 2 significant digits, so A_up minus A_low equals -2.8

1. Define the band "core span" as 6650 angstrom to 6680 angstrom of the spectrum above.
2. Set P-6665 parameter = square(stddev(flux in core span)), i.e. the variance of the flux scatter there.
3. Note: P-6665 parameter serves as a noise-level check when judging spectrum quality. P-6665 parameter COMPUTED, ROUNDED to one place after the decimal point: 0.5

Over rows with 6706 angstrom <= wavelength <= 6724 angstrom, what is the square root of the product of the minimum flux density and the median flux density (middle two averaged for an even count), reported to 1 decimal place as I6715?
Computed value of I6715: 32.4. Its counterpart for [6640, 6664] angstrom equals 32.7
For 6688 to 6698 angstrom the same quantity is 32.5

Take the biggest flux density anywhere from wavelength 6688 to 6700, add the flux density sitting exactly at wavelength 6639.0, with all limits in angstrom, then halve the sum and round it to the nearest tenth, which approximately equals 37.1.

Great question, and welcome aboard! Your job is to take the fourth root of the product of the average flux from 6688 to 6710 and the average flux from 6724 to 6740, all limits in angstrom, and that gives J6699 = 5.706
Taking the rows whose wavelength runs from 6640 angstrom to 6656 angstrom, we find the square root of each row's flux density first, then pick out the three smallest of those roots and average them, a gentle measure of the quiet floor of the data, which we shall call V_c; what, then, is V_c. 5.76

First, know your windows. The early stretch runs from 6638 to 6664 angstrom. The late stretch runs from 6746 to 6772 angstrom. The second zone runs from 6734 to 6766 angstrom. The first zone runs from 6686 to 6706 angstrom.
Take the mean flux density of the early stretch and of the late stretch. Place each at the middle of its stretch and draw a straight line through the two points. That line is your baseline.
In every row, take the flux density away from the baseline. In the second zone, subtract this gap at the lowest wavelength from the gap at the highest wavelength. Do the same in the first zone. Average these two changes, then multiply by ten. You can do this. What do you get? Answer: -15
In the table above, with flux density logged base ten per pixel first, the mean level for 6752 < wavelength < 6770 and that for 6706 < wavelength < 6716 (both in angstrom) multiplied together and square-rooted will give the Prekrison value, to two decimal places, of 1.53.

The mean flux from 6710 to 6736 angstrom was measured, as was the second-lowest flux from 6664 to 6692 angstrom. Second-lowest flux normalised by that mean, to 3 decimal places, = 0.983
